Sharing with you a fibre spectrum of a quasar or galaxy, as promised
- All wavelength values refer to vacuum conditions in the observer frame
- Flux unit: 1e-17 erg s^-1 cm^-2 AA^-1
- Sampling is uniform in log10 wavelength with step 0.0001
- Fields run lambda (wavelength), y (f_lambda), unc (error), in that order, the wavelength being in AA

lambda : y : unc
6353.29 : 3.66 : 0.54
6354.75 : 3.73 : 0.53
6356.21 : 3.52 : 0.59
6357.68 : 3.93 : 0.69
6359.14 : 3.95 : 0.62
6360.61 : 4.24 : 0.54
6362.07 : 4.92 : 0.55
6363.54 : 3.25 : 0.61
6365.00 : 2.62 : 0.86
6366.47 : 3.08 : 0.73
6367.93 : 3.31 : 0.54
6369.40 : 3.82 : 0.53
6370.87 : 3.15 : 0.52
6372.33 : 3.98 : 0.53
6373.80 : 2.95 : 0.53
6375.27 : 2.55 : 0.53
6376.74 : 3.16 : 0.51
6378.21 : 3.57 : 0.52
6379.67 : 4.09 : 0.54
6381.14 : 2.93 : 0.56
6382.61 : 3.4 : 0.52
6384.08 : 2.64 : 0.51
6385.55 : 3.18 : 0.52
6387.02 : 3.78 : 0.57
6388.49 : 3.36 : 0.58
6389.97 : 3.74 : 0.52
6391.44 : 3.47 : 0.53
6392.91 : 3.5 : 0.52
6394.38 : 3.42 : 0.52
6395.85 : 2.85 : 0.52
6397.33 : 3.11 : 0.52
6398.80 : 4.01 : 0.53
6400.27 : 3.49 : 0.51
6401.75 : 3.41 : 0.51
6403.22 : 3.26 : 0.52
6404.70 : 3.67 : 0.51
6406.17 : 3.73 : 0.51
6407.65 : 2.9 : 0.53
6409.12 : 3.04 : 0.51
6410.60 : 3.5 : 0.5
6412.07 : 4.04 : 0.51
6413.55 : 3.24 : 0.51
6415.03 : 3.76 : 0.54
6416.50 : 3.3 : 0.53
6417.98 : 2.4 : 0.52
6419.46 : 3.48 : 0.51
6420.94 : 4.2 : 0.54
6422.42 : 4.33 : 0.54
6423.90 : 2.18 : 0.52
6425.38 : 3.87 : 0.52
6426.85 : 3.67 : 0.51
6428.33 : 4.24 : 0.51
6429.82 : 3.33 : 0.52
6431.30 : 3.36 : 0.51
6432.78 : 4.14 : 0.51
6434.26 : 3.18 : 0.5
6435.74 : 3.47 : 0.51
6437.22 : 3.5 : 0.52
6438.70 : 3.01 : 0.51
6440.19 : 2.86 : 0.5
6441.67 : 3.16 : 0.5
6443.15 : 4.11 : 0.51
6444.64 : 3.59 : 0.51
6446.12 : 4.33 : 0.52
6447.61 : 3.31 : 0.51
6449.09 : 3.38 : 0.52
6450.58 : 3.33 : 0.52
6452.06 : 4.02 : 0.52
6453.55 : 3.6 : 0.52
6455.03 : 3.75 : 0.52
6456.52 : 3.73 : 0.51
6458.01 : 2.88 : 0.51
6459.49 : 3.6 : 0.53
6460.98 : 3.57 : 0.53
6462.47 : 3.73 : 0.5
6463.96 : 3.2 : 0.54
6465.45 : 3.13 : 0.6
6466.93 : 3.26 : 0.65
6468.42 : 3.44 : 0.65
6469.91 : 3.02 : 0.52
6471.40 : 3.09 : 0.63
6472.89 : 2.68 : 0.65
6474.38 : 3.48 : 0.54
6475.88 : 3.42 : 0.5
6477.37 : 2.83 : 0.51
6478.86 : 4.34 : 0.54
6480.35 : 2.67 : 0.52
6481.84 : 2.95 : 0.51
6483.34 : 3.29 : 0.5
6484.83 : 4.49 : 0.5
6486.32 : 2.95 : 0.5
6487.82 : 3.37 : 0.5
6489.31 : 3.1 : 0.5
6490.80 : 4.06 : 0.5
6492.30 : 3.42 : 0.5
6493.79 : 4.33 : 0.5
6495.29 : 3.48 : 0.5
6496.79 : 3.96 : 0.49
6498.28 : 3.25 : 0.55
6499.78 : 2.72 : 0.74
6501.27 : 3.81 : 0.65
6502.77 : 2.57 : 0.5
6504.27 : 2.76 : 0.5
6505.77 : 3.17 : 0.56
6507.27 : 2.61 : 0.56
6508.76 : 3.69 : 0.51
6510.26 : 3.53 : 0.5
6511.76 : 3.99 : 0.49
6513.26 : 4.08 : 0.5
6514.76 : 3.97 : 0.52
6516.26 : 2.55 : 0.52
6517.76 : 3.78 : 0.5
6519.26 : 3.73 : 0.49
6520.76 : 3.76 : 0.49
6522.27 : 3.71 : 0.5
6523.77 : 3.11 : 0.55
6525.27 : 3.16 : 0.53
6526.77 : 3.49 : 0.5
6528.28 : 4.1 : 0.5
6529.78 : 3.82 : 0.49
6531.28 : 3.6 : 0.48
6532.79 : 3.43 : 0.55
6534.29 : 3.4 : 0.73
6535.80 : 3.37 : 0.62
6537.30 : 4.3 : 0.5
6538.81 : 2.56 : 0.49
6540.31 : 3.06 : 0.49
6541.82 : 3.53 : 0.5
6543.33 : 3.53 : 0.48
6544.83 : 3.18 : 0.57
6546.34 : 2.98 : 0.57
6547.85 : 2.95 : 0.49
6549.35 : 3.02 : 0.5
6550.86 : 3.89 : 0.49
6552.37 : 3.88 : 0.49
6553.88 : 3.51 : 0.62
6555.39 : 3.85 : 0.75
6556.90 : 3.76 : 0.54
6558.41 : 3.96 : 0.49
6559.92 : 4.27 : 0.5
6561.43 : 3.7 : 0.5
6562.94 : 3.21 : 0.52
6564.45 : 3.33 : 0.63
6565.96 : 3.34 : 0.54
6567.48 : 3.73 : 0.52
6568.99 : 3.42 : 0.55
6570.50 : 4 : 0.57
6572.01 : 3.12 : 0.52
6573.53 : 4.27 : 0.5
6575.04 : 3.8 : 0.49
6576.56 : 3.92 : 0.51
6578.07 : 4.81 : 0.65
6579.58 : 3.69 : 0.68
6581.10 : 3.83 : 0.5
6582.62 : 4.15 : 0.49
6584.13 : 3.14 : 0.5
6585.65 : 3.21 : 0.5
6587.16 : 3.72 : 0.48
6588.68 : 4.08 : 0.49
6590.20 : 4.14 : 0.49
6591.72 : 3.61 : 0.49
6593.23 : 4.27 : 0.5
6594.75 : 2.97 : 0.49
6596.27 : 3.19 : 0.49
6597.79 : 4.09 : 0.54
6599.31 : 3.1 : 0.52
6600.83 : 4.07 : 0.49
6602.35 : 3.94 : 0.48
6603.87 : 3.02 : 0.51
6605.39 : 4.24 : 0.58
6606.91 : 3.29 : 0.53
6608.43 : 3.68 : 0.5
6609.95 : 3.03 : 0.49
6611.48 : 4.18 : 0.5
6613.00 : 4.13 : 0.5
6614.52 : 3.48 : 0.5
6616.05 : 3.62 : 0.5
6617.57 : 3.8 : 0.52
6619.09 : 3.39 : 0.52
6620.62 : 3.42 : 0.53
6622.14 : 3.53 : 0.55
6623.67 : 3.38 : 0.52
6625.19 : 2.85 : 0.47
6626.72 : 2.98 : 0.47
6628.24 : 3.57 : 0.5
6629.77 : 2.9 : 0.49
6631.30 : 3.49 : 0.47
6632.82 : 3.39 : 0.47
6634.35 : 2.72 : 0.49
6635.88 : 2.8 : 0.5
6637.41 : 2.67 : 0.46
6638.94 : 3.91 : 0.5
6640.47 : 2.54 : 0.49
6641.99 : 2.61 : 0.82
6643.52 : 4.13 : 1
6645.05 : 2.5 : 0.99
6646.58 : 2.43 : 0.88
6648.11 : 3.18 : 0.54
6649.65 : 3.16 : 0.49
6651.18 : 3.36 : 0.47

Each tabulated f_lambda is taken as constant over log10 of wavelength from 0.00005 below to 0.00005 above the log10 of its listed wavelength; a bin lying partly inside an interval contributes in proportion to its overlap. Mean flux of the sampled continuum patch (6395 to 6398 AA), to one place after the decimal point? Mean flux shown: 3.0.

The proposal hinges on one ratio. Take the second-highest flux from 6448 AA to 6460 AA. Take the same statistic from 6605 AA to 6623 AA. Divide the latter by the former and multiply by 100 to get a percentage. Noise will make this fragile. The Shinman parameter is 111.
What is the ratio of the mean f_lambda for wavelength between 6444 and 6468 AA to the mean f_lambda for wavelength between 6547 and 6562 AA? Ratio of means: 0.96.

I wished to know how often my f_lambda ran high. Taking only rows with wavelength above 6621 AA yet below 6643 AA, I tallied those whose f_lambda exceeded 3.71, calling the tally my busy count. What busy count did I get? 1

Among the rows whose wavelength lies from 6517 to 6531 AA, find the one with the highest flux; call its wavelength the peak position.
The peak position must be 6528.28 AA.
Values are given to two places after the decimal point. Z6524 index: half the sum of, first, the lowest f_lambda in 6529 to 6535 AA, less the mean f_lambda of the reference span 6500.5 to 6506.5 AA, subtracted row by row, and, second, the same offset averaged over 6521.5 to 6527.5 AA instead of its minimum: 0.31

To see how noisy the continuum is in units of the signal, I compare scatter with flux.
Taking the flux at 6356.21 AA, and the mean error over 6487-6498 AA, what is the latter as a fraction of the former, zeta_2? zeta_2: 0.142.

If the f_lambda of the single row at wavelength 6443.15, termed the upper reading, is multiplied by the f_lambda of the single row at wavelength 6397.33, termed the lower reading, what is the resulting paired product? 12.8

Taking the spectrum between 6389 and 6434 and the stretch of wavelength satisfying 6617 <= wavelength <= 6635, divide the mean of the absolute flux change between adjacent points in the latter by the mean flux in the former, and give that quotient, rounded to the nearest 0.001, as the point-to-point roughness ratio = 0.104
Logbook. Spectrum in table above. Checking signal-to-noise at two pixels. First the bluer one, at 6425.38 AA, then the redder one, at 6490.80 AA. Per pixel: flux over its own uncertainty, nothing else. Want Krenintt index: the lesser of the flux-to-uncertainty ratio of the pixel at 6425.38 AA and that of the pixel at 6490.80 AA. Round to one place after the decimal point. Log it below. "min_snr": 7.4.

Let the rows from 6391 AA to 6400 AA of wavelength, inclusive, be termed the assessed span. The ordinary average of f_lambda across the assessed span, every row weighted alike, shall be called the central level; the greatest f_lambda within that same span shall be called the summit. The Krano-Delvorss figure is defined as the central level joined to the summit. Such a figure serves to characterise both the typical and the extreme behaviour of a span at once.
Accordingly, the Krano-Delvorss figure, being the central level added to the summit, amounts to 7.4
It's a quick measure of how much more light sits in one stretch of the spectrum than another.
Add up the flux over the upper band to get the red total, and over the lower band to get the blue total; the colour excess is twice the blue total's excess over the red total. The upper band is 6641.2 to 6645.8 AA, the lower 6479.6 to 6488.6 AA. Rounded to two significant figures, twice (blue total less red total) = 21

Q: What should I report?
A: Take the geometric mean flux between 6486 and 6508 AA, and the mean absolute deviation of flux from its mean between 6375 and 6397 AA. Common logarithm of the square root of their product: 0.02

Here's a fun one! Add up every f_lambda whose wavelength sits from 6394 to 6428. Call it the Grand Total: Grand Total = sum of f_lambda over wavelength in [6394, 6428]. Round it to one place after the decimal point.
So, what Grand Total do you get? 78.9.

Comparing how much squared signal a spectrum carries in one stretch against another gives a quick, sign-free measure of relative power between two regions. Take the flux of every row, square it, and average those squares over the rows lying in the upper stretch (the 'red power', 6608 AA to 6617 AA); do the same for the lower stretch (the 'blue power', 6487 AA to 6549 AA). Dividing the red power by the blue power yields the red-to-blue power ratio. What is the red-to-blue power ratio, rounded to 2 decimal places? 1.14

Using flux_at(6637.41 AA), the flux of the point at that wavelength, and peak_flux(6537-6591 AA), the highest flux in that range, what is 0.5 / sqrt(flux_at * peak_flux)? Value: 0.140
